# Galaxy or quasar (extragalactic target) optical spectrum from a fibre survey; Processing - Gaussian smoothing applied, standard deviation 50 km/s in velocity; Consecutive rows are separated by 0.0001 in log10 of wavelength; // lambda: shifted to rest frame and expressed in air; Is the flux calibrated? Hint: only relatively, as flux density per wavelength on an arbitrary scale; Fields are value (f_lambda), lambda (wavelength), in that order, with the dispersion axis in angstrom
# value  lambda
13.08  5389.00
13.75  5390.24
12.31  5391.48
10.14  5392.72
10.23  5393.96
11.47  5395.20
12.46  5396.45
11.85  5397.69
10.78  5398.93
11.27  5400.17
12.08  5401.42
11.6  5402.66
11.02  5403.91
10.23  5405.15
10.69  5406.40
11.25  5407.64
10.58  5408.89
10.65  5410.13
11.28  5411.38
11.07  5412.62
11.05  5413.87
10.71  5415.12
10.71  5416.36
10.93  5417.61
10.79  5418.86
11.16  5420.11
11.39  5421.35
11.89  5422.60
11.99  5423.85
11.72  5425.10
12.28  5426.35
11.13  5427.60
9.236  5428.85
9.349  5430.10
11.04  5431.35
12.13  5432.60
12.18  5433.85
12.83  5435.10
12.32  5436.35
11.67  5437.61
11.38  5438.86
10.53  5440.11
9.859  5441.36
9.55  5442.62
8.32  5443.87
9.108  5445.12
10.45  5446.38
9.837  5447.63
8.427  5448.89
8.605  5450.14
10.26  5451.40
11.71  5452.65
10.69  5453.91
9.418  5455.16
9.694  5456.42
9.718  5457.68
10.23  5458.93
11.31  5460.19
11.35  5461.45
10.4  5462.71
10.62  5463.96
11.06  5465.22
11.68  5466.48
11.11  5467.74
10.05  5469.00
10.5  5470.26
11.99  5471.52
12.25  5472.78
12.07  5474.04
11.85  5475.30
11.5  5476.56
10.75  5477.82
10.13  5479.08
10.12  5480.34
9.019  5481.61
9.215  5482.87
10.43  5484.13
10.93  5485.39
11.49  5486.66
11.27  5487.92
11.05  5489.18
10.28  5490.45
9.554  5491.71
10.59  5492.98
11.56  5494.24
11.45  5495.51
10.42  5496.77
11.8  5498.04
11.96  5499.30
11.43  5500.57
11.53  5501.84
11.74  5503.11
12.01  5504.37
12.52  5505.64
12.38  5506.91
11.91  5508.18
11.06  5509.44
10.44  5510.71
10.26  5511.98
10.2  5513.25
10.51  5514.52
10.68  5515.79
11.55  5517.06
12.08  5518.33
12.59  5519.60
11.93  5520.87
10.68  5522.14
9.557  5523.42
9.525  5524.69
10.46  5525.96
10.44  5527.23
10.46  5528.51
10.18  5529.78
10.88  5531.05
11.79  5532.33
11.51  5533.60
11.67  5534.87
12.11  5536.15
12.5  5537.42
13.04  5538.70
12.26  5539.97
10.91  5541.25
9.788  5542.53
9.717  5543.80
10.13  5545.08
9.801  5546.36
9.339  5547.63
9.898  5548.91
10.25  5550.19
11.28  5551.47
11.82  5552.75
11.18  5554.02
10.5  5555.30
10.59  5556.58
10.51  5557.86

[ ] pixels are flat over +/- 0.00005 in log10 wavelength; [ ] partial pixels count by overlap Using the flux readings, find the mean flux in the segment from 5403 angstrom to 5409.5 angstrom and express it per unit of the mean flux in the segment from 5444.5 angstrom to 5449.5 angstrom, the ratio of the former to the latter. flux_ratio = 1.14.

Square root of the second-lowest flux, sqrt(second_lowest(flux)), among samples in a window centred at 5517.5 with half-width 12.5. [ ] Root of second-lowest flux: 3.09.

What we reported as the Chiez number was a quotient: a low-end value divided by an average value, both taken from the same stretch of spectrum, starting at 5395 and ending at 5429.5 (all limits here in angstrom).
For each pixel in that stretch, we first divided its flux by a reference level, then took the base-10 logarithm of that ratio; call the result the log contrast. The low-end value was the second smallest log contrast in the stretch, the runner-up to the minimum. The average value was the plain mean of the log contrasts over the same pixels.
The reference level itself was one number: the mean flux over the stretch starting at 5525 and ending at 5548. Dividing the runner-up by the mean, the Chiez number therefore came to -3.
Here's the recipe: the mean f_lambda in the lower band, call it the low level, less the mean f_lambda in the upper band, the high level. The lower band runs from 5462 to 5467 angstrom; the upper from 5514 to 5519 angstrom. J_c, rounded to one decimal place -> -0.3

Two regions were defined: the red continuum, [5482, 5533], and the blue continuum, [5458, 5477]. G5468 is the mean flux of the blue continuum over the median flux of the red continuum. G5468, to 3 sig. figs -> 1.02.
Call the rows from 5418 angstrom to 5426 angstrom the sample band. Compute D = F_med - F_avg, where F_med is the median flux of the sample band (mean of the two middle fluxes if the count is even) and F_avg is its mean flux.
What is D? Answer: 0.06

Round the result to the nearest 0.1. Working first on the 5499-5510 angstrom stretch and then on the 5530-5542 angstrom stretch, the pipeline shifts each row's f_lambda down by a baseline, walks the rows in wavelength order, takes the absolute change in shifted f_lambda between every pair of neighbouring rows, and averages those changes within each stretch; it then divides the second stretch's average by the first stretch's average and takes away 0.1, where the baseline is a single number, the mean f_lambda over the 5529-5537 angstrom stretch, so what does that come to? 1.5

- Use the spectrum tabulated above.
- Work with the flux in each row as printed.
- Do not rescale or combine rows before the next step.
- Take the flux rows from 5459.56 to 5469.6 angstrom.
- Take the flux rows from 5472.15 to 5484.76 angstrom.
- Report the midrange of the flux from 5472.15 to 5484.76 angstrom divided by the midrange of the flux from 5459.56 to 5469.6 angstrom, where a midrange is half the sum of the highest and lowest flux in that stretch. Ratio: 0.98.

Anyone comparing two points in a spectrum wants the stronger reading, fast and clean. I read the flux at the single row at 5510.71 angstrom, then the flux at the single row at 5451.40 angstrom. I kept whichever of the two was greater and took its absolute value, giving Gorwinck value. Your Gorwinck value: 10.4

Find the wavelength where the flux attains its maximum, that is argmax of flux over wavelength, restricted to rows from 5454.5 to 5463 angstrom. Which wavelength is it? 5461.45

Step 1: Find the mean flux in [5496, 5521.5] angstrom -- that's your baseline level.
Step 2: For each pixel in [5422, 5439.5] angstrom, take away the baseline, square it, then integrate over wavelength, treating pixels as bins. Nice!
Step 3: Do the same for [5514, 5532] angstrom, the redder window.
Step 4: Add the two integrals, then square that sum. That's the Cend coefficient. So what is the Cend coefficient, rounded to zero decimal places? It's 1506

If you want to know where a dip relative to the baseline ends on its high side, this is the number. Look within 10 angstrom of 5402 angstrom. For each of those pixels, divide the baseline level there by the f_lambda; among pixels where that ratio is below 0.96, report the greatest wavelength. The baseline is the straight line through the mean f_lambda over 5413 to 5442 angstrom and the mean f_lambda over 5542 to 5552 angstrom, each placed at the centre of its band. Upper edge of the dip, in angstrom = 5401.42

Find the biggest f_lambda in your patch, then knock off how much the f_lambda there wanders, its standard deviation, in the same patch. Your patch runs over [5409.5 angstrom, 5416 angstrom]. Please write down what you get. 11.0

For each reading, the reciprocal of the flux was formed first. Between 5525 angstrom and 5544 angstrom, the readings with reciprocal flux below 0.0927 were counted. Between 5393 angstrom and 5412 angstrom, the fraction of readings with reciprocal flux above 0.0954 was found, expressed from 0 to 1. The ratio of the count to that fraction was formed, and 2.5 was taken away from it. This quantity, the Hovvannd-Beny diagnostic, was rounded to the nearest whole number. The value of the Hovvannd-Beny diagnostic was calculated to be 65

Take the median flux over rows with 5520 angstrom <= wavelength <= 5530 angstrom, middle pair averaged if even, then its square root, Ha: 3.23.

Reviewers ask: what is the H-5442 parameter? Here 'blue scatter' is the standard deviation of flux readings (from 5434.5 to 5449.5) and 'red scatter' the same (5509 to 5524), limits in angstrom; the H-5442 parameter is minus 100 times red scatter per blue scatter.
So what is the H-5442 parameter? -62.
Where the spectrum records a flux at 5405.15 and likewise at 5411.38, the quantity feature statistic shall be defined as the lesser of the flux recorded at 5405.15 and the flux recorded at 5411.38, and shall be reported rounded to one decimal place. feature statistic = 10.2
